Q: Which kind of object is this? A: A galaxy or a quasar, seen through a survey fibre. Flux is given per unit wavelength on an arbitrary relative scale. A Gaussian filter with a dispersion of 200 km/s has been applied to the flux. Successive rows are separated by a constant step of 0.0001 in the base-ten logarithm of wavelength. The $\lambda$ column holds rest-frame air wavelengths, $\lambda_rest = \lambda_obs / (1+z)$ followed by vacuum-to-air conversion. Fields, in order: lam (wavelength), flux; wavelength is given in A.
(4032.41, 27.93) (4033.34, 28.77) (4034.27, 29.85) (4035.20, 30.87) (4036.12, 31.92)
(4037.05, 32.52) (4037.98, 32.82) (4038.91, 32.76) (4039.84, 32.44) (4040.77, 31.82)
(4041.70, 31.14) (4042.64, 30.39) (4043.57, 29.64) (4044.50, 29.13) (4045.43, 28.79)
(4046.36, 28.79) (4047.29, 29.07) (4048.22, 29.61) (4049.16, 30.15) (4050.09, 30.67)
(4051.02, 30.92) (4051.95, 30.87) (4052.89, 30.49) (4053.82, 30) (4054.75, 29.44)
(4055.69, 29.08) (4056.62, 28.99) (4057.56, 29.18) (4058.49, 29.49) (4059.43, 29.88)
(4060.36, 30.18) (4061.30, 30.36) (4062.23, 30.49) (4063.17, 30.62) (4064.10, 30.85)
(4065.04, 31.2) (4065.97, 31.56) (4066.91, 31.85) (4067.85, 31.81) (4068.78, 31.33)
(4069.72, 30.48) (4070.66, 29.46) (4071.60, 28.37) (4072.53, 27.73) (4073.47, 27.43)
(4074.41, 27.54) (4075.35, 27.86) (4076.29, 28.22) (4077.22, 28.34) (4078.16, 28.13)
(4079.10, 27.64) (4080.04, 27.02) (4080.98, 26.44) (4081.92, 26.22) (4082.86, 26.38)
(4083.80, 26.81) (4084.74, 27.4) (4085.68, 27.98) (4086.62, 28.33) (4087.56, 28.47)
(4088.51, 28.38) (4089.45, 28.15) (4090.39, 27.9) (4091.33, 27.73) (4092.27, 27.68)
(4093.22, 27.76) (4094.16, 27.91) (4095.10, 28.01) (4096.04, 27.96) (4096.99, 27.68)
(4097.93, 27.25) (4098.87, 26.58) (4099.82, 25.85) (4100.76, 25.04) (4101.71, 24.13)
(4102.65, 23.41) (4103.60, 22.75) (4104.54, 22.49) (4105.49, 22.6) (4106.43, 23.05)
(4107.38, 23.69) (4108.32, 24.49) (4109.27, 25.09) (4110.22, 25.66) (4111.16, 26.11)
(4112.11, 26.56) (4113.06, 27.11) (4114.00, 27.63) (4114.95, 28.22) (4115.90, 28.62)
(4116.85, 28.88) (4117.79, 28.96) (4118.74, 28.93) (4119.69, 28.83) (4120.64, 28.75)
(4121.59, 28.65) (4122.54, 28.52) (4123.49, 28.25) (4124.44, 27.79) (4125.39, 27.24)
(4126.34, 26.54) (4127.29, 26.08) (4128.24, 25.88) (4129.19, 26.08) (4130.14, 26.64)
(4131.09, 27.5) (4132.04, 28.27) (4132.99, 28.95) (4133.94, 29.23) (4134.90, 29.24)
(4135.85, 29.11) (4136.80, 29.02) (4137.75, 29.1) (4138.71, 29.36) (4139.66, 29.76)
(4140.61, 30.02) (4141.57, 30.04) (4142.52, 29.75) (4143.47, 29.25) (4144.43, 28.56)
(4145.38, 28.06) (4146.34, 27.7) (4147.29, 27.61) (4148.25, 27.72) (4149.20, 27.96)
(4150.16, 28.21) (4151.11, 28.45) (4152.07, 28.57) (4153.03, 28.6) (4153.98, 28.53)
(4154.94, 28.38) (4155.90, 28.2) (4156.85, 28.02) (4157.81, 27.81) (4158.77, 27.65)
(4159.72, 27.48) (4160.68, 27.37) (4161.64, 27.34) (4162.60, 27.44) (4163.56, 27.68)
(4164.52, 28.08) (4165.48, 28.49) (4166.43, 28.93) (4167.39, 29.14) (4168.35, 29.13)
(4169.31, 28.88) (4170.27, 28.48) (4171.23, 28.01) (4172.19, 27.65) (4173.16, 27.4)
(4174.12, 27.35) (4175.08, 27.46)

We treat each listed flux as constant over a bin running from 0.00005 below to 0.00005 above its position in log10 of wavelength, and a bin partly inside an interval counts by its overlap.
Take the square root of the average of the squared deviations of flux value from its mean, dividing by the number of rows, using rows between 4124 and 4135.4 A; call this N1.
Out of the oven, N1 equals 1.2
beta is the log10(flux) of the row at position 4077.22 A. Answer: 1.45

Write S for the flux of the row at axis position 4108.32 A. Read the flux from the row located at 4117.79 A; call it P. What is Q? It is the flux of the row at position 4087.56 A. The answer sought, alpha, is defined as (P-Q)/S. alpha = 0.02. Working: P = 28.96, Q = 28.47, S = 24.49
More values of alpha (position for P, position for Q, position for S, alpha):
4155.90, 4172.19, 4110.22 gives 0.02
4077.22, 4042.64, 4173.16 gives -0.07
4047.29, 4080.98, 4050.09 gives 0.09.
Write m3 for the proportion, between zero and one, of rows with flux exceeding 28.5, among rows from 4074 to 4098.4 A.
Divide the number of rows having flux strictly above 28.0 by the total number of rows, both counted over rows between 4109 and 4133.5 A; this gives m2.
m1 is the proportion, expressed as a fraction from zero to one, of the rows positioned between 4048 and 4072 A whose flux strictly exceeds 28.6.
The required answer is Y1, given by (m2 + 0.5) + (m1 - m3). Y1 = 1.9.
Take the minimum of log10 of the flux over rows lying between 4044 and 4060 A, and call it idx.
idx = 1.46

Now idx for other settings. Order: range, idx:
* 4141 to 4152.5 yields 1.44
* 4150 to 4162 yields 1.44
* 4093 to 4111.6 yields 1.35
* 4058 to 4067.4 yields 1.47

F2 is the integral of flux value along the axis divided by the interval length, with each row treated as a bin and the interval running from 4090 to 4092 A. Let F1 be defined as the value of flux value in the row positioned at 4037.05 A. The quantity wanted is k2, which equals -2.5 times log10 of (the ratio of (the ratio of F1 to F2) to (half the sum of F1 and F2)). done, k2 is 3.53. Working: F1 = 32.52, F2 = 27.9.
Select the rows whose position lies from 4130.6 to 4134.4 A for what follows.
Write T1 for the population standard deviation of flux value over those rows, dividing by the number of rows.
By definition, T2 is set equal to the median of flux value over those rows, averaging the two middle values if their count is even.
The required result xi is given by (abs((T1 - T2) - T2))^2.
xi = 3198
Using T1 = 0.67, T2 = 29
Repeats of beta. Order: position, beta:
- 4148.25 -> 1.44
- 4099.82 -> 1.41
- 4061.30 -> 1.48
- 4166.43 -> 1.46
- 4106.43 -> 1.36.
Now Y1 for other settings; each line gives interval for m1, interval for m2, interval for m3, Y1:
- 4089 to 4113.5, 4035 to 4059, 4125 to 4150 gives 1.0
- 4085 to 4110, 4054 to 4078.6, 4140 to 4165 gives 1.0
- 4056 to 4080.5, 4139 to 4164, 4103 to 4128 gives 1.4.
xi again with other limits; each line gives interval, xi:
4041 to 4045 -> 3513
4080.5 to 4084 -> 2767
